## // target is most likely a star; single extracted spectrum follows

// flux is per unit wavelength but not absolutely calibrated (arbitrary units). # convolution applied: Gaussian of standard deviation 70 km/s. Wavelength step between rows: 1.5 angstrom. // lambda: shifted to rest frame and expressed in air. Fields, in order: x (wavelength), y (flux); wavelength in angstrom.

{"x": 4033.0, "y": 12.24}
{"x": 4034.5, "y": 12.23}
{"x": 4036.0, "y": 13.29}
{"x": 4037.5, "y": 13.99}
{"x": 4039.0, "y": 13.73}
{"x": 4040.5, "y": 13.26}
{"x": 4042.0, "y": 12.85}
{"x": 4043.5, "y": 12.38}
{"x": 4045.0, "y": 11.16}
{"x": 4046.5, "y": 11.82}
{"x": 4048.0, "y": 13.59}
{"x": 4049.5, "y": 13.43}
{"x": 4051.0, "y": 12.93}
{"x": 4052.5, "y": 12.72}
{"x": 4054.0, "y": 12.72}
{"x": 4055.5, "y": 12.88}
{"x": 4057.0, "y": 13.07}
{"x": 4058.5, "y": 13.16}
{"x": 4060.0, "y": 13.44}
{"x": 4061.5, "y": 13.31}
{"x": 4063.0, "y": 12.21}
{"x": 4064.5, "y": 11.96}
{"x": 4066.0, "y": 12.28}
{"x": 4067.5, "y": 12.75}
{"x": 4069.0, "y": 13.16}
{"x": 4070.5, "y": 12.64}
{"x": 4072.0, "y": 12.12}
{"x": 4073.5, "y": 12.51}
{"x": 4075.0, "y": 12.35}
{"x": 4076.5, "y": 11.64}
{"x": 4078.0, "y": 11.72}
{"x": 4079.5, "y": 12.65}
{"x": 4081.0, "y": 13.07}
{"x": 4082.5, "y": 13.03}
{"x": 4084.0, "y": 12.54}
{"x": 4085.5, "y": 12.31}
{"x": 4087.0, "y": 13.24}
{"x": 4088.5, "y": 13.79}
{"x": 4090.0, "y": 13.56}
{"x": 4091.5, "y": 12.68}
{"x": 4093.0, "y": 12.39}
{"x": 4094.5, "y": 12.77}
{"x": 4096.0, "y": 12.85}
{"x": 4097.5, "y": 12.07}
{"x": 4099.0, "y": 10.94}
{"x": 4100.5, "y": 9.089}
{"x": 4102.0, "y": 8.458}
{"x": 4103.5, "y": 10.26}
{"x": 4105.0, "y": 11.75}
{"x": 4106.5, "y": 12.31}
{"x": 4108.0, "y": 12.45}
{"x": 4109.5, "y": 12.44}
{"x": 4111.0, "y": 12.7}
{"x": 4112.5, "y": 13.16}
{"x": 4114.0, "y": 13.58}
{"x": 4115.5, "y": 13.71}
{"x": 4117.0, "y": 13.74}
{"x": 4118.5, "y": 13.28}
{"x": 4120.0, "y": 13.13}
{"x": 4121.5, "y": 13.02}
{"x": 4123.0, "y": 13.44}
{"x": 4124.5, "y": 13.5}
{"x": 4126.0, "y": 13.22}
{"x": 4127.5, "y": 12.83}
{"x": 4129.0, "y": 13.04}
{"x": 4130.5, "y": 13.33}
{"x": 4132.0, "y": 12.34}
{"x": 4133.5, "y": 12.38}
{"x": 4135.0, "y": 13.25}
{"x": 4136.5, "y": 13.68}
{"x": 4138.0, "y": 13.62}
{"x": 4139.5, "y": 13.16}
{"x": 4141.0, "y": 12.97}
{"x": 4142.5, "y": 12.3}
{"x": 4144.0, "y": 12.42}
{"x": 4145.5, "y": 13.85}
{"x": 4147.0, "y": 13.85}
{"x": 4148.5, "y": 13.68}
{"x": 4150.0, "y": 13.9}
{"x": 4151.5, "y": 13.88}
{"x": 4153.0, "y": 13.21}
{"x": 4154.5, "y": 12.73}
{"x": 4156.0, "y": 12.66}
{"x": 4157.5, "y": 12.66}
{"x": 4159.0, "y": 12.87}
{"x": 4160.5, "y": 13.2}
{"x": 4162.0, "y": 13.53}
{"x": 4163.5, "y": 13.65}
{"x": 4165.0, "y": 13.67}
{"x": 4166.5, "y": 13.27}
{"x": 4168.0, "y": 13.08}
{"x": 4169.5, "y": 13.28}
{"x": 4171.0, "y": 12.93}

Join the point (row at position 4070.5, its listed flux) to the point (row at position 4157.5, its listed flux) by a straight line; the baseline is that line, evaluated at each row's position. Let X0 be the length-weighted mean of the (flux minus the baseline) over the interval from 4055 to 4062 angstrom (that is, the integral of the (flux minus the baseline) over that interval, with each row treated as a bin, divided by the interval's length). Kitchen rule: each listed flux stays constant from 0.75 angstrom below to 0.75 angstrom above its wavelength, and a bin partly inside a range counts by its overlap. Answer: 0.5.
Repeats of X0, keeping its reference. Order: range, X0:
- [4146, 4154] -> 1.0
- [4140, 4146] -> 0.2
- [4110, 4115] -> 0.5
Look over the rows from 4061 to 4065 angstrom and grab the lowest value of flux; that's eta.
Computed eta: 11.96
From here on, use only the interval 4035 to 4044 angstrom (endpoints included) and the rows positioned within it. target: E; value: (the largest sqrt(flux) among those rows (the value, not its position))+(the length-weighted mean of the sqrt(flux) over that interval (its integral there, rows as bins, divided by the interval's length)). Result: 7.38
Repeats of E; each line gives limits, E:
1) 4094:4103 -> 6.88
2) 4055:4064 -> 7.27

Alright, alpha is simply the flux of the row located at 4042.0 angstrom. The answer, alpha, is 12.85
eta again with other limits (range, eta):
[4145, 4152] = 13.68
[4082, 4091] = 12.31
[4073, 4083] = 11.64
